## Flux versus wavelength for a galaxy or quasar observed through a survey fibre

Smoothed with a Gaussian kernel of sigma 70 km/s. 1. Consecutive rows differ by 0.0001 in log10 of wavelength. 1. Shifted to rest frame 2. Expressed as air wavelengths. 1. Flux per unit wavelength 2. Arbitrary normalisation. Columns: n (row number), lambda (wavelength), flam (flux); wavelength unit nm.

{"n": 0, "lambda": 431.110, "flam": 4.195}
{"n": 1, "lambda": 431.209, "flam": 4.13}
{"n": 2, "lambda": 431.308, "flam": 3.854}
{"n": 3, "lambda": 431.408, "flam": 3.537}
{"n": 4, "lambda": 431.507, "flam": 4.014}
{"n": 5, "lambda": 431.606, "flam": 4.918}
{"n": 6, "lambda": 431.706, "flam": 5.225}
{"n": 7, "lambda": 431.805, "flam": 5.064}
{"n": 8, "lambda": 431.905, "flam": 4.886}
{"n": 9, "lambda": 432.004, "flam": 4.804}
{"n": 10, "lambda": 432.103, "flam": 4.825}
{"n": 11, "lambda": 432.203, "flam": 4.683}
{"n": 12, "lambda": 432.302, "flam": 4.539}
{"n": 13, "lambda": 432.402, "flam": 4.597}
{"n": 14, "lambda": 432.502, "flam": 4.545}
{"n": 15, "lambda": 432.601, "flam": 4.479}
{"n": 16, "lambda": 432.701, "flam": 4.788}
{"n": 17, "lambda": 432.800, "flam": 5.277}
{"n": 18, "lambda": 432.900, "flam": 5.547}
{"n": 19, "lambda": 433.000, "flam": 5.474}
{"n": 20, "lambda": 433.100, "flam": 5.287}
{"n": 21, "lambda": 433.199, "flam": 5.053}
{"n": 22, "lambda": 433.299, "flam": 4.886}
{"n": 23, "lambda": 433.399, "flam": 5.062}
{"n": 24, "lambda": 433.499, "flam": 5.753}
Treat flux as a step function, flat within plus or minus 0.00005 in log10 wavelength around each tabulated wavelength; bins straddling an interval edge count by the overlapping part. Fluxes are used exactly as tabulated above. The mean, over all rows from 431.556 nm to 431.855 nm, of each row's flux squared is 25.7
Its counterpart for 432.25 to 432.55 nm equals 20.8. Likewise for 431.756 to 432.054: 24.2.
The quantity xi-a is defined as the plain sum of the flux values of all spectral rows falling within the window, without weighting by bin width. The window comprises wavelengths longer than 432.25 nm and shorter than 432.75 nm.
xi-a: 22.9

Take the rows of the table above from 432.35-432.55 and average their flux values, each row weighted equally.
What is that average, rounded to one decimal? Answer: 4.6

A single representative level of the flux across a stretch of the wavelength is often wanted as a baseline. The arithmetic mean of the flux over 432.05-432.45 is 4.66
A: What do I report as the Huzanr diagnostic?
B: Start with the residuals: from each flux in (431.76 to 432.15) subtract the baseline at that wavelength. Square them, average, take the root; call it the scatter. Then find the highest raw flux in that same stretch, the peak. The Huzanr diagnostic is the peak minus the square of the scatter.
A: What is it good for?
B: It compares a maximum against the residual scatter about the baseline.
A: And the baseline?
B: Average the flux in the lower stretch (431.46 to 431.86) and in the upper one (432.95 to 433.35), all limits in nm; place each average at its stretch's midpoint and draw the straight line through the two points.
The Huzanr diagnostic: 5.0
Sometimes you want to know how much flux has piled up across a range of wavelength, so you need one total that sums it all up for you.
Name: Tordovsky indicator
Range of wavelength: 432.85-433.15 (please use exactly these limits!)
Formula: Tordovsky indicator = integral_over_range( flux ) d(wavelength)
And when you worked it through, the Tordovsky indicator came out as 1.6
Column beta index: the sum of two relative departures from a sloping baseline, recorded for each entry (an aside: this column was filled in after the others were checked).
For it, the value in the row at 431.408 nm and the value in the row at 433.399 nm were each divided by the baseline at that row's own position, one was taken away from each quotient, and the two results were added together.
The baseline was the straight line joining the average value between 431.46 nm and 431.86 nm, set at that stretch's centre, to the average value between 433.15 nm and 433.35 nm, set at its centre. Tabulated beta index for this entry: -0.24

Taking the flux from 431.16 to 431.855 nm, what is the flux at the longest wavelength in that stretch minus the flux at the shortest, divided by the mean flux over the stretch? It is 0.21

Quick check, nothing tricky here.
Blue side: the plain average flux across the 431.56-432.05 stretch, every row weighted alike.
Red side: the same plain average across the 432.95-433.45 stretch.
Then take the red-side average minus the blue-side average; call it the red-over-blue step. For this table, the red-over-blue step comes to 0.2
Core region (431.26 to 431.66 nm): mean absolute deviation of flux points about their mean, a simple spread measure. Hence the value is 0.42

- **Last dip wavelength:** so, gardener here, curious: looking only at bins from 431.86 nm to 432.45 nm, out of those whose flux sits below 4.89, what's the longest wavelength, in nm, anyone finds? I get 432.402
